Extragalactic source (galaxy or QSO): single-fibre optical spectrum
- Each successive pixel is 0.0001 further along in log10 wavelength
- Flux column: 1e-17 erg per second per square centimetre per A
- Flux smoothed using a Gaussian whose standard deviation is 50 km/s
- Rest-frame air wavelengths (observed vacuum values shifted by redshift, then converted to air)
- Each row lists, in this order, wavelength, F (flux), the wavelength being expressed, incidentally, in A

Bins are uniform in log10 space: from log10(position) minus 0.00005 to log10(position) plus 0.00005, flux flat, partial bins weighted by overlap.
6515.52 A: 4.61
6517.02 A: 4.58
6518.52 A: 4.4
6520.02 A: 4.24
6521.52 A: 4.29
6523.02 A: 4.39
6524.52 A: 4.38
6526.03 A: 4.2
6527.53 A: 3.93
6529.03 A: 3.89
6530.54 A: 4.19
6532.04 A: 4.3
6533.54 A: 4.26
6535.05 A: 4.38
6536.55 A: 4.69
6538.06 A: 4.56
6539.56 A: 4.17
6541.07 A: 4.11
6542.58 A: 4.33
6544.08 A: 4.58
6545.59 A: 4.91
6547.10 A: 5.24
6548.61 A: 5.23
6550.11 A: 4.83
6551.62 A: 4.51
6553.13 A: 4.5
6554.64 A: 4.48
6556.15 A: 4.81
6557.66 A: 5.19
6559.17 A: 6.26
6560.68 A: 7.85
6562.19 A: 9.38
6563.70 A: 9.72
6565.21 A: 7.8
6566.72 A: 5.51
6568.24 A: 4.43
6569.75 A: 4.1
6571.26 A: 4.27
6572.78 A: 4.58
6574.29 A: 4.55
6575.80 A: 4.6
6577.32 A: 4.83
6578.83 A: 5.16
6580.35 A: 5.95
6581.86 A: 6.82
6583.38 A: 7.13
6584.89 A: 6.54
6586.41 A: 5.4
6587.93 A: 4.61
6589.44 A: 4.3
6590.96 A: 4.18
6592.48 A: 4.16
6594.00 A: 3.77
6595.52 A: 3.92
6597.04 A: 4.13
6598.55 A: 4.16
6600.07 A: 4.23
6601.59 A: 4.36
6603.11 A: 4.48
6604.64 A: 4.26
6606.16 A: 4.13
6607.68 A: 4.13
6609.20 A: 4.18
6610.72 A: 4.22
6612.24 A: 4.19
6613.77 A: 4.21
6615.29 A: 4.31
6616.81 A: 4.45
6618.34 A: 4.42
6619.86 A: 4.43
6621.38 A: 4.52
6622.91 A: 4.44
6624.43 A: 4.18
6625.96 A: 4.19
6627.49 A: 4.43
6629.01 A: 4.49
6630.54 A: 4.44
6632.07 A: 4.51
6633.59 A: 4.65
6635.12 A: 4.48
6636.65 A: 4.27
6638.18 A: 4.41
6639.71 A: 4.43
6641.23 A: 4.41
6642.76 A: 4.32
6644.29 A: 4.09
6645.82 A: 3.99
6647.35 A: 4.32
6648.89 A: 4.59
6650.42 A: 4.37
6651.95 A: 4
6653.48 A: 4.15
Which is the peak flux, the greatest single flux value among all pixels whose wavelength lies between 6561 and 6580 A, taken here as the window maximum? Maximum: 9.72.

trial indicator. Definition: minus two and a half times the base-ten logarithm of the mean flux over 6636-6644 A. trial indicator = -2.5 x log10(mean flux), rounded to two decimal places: -1.60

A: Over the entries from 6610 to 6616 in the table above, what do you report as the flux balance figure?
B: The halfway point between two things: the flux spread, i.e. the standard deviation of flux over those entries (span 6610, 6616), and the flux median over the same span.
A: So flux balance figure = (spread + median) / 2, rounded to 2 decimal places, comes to 2.13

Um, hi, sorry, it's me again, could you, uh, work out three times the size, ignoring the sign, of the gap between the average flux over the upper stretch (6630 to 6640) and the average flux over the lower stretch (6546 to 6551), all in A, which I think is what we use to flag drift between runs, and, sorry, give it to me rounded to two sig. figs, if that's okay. 1.9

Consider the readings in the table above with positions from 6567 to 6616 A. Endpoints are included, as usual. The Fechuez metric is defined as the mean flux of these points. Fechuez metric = 4.6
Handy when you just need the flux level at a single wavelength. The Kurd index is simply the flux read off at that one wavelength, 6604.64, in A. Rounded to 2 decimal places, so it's 4.26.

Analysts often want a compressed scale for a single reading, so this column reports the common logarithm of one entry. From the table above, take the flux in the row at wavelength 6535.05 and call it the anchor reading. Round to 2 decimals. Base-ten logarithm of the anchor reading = 0.64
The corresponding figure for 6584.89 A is 0.82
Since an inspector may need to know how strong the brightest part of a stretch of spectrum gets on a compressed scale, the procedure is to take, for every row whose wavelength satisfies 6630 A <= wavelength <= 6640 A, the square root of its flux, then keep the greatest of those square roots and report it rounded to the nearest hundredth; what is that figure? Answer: 2.16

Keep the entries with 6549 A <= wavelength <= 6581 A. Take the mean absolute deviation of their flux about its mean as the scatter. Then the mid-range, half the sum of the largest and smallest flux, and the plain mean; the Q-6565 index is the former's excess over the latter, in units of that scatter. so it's 1.0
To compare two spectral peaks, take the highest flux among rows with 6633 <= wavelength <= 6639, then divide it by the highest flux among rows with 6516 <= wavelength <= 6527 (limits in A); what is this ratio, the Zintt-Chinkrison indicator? 1.02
